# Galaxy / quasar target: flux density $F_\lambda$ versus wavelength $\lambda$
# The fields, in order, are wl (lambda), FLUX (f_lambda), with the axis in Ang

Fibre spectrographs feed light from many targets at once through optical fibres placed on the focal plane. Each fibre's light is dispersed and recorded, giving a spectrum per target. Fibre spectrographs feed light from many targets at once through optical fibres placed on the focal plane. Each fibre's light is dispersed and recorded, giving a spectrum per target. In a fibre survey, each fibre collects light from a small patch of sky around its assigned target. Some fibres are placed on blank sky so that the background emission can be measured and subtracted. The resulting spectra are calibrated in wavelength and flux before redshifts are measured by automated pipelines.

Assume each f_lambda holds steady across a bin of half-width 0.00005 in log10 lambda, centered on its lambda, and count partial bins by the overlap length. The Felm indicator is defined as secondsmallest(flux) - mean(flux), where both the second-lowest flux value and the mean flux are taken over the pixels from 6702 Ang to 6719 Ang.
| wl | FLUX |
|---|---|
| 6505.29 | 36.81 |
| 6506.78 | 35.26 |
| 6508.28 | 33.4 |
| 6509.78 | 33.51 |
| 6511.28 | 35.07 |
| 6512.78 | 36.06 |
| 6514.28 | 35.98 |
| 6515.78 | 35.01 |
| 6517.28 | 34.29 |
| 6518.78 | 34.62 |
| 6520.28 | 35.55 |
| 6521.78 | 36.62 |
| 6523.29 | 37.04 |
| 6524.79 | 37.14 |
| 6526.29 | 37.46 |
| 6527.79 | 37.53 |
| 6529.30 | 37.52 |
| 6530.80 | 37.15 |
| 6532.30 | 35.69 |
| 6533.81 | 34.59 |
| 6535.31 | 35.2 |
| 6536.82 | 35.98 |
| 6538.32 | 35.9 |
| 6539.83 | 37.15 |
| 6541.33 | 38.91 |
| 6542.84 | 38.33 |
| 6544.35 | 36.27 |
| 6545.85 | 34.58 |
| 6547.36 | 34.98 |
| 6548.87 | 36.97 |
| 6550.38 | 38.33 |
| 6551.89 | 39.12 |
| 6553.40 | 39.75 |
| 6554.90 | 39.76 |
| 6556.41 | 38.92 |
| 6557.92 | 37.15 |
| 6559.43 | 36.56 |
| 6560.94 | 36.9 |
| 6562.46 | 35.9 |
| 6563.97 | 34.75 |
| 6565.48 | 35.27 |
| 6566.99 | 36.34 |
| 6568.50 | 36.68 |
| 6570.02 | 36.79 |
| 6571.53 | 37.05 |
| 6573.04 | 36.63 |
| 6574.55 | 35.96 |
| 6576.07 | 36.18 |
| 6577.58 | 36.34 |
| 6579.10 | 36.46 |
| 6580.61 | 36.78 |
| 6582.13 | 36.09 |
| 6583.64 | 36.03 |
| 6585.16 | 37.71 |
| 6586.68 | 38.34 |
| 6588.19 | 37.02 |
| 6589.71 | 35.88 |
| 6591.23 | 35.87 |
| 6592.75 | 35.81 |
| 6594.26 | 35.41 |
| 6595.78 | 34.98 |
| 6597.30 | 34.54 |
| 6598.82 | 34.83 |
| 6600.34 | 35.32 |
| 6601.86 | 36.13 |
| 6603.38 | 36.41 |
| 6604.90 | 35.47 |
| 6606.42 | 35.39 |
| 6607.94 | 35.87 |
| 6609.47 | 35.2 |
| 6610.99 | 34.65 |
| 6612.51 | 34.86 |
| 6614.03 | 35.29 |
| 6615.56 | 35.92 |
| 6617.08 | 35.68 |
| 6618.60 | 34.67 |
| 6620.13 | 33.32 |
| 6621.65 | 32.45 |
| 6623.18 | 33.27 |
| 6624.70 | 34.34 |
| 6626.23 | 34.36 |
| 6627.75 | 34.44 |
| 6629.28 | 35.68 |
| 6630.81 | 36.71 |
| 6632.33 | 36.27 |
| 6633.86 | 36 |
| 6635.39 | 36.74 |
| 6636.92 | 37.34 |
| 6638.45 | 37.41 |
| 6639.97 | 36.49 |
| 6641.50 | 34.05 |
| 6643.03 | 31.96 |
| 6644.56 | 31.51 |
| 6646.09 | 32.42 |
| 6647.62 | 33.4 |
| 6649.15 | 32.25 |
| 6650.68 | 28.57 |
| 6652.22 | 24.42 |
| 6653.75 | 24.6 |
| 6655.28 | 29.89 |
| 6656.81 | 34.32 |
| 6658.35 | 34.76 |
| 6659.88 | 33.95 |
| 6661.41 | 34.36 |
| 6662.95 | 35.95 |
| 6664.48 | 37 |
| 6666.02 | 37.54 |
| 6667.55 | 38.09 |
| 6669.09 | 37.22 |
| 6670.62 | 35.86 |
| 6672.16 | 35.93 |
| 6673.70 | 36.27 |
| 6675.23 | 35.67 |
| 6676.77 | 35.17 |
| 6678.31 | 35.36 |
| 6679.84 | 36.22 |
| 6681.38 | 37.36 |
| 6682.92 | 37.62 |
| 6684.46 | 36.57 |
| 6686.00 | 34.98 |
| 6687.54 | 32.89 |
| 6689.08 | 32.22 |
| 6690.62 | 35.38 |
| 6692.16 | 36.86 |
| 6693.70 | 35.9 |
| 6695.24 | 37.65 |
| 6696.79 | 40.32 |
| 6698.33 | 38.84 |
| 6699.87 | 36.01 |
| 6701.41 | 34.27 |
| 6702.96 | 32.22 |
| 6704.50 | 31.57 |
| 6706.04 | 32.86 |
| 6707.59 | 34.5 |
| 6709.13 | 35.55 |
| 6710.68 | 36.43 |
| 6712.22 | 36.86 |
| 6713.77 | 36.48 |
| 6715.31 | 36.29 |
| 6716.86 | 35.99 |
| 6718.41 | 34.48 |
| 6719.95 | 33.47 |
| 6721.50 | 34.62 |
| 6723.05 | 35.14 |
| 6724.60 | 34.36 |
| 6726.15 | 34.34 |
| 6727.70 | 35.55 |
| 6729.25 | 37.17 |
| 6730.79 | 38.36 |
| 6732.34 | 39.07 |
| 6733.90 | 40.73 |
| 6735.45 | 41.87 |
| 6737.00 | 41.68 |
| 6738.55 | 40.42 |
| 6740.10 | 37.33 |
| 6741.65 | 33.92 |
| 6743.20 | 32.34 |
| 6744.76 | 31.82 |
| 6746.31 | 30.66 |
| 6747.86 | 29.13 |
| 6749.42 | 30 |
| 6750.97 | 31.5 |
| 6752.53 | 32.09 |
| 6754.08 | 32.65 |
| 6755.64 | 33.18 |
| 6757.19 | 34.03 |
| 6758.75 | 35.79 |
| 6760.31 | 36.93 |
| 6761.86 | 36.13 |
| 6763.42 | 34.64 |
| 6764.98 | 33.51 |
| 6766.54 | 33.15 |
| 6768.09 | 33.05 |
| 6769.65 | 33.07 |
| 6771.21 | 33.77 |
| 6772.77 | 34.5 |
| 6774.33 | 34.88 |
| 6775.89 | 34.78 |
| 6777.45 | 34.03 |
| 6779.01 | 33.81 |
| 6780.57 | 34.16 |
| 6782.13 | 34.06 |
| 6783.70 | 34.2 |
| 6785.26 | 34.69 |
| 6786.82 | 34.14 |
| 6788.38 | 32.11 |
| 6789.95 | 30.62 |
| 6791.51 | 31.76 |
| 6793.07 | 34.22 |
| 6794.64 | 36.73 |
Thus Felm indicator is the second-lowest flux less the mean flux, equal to -2.6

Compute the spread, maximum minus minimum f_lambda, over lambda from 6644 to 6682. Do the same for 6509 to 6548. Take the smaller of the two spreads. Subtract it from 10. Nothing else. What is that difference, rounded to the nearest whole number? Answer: 5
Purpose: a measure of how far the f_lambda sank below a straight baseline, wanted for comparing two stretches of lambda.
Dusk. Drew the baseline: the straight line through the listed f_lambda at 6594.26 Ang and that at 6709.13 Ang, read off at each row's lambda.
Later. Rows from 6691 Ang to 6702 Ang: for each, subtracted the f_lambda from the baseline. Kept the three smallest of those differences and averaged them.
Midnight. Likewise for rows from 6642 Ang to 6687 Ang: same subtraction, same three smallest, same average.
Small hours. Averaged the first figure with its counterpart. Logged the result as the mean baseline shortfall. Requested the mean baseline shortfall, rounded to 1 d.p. -2.8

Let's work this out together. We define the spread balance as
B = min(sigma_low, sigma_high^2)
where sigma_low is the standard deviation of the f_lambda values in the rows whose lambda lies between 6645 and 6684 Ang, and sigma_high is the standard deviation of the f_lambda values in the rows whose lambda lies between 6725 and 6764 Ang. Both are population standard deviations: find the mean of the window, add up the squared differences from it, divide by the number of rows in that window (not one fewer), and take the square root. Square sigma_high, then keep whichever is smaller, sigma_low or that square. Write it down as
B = 3.6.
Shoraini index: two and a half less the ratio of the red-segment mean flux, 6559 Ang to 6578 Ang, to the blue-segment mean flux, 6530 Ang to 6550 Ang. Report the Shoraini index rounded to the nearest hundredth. 1.50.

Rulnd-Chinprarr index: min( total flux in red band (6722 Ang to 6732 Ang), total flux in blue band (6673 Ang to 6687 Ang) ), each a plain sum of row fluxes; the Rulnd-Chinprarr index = 215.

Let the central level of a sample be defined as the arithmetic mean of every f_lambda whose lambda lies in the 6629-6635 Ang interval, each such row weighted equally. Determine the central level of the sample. 36.2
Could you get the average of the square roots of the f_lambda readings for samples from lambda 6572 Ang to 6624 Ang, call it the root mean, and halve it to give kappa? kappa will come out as 2.98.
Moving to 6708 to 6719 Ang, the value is 3.00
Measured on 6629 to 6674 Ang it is 2.92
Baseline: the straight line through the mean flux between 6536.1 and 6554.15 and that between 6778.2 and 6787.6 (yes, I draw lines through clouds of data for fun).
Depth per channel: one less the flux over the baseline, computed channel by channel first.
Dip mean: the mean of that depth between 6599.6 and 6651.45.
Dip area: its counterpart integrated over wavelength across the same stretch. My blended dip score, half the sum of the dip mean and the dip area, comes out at 1.1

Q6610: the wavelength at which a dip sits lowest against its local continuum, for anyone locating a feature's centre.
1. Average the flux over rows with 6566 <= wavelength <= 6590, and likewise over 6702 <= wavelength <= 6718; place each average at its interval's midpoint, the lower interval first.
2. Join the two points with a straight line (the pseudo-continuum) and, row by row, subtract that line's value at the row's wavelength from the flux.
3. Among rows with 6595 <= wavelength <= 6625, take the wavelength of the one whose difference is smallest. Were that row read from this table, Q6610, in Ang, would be 6621.65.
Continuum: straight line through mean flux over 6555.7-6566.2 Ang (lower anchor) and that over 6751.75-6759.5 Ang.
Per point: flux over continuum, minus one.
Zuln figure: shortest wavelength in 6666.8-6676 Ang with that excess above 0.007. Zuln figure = 6667.55 Ang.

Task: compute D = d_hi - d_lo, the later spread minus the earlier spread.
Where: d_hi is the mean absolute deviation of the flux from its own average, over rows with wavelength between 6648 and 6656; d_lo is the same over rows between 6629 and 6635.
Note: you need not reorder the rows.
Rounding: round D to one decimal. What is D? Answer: 2.4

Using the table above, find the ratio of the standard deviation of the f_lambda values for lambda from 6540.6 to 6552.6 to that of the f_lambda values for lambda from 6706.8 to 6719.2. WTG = 1.95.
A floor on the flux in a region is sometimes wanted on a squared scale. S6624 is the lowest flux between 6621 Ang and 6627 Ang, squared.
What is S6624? 1053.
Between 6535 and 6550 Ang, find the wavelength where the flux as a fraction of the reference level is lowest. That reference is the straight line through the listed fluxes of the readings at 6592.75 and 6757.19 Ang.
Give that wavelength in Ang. 6545.85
